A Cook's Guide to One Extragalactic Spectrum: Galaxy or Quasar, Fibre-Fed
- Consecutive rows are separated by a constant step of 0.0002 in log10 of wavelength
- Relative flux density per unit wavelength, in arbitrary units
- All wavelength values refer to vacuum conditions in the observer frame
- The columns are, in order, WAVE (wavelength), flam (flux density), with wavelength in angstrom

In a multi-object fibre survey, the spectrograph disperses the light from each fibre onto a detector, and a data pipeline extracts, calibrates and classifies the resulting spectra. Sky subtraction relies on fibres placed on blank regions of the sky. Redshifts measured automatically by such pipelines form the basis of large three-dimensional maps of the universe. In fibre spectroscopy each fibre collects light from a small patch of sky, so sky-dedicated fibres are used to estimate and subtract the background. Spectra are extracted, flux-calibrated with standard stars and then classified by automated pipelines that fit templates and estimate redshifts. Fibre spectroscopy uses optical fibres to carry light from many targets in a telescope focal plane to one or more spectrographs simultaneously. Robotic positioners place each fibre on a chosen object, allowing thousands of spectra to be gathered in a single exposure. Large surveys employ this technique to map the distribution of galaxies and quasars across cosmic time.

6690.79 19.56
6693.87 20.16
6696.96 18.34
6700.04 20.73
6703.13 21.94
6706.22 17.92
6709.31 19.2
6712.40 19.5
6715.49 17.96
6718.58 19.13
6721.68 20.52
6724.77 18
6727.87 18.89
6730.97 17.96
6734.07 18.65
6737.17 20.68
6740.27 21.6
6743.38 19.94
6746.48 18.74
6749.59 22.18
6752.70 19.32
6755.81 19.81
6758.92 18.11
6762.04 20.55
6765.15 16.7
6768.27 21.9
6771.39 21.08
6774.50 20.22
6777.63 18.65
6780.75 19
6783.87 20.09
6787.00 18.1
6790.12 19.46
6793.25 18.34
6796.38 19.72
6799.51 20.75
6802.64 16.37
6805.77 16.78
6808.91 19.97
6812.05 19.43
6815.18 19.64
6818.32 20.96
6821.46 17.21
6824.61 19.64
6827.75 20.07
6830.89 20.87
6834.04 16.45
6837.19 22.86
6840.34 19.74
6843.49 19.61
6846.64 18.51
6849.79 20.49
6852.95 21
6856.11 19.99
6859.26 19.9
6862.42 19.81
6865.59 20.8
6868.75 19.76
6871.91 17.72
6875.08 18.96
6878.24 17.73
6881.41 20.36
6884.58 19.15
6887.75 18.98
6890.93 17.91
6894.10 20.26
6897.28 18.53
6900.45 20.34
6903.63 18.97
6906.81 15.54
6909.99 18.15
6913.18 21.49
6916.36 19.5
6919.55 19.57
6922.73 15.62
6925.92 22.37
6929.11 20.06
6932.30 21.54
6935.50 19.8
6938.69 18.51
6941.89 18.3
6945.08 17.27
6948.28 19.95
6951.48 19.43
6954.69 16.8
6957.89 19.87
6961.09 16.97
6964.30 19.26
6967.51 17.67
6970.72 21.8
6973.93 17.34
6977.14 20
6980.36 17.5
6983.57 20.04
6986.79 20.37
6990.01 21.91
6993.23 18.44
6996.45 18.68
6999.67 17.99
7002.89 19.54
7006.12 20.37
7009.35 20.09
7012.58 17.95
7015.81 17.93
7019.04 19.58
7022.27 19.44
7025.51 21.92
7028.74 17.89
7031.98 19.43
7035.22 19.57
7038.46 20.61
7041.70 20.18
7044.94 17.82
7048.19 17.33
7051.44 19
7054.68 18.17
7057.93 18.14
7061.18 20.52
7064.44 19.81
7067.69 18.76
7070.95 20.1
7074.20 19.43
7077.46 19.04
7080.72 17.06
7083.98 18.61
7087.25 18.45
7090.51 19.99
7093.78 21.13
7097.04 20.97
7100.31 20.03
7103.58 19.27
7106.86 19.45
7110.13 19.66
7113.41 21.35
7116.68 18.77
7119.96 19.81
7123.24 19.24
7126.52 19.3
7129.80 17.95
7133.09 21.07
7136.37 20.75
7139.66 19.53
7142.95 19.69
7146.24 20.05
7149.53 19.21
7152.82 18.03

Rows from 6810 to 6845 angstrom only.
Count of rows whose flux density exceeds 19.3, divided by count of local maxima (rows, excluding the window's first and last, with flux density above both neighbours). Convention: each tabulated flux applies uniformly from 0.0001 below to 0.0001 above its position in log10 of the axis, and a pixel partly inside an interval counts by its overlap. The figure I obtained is 3.0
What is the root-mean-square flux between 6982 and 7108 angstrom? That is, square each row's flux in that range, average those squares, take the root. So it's 19.39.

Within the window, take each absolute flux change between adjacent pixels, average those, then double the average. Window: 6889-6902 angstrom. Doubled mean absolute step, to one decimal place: 3.9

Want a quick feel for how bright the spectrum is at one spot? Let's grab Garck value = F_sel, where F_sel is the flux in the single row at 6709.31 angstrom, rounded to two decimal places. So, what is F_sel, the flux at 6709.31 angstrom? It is 19.20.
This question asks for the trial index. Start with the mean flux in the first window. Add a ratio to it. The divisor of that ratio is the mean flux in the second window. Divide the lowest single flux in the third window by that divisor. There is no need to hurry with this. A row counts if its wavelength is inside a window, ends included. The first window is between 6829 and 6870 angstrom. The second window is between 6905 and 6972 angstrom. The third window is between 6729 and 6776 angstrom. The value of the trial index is 20.9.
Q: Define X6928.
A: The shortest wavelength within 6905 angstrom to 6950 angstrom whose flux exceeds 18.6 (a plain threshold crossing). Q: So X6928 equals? 6913.18 angstrom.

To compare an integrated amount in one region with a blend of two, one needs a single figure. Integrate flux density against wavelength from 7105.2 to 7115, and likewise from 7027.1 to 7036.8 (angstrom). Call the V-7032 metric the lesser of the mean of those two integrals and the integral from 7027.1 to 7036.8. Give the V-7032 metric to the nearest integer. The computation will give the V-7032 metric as 184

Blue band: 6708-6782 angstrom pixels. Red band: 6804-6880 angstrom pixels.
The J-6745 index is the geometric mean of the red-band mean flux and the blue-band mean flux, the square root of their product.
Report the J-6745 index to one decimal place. 19.5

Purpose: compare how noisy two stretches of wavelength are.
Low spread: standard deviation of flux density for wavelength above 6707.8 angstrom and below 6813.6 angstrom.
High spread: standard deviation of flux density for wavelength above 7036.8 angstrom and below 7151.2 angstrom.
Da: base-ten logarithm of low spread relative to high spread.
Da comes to 0.12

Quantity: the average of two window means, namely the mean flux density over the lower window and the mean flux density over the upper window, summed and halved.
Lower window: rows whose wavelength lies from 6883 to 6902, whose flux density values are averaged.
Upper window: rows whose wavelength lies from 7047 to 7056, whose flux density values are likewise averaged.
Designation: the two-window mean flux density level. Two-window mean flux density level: 18.7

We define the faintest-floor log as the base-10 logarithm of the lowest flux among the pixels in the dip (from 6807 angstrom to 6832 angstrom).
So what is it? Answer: 1.236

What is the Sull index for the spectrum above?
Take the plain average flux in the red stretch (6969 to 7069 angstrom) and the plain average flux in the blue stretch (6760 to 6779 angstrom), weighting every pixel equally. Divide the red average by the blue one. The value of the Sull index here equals 0.97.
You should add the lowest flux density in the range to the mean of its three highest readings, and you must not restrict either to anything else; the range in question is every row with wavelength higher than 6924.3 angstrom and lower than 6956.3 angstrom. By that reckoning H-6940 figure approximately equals 38.12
